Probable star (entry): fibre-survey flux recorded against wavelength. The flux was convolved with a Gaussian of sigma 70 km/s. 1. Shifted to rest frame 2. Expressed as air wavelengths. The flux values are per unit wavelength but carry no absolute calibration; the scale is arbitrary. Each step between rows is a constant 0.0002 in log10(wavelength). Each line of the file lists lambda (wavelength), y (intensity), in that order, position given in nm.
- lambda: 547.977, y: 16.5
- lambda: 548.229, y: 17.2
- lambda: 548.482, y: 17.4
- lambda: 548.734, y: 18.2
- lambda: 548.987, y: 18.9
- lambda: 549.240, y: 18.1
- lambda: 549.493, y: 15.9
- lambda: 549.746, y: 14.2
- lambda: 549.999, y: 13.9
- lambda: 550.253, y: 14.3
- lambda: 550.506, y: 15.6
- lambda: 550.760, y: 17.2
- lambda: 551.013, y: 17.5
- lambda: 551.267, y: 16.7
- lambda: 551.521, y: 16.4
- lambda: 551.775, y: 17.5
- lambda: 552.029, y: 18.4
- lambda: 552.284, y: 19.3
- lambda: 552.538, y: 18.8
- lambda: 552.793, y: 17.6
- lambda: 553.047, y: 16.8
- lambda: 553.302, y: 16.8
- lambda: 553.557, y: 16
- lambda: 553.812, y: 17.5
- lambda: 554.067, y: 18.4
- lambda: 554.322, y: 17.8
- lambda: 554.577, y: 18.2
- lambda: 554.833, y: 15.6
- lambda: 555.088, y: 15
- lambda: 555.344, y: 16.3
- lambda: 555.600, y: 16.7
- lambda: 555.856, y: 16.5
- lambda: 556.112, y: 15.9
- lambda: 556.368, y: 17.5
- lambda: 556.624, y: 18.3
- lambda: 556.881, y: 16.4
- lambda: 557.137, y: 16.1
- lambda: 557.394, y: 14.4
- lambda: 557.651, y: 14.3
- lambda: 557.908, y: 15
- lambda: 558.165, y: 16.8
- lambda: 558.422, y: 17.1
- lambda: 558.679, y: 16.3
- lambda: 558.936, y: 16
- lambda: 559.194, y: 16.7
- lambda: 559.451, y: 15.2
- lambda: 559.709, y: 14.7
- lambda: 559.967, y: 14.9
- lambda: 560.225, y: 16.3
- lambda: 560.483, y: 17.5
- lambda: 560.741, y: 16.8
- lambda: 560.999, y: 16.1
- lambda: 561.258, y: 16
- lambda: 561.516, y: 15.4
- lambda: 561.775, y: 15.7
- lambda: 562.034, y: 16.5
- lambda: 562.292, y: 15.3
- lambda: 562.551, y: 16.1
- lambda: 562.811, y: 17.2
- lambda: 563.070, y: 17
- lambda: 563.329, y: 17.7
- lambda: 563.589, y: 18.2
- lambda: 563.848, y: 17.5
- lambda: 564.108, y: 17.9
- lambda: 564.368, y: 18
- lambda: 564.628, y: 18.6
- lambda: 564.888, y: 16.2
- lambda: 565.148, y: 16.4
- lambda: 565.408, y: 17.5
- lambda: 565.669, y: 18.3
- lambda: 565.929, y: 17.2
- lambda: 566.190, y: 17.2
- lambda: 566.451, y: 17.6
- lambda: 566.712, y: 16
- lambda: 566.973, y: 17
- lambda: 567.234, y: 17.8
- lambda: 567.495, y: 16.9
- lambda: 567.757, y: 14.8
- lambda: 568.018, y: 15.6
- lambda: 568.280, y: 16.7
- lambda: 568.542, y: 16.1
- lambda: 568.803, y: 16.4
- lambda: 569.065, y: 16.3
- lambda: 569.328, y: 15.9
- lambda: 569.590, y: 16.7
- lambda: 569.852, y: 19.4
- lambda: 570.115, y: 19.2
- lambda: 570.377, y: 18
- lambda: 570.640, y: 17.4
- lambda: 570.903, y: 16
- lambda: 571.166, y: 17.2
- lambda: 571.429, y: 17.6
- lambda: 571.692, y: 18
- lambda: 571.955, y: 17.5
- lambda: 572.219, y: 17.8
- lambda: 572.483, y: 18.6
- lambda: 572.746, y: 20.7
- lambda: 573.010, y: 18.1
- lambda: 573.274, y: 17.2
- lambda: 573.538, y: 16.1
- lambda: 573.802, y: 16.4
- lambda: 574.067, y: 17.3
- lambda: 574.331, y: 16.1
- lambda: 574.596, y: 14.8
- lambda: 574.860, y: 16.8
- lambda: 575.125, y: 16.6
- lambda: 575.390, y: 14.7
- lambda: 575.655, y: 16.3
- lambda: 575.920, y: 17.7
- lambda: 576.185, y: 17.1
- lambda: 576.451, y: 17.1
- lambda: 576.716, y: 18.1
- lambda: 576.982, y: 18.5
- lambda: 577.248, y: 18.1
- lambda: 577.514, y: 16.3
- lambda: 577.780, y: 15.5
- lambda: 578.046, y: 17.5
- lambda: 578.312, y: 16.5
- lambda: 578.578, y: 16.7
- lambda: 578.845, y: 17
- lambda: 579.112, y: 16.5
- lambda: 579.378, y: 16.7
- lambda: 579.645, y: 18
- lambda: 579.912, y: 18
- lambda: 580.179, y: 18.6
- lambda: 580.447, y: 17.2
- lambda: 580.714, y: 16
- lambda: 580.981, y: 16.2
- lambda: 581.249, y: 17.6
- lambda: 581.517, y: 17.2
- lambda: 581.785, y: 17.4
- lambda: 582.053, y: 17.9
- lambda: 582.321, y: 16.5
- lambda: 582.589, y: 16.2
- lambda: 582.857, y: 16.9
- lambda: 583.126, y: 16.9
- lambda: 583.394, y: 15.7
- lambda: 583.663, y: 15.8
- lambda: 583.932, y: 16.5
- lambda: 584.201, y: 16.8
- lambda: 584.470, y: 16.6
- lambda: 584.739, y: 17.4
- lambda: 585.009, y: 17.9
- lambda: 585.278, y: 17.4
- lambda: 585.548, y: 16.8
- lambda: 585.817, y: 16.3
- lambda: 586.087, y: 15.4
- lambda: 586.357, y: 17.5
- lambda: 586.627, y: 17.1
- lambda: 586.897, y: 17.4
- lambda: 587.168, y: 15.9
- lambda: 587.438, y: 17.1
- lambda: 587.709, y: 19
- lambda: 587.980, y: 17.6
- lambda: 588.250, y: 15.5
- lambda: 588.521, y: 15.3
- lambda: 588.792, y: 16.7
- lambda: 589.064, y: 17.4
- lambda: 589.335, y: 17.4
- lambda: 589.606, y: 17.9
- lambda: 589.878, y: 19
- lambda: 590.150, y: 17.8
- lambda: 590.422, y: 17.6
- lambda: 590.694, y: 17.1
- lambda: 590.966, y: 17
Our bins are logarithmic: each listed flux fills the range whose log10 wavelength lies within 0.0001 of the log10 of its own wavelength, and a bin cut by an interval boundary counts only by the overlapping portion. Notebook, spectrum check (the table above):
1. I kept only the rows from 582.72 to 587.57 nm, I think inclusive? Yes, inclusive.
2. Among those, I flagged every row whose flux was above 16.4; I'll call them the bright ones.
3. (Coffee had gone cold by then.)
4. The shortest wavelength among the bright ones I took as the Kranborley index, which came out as 582.857 nm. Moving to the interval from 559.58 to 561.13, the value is 560.483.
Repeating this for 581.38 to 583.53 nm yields 581.517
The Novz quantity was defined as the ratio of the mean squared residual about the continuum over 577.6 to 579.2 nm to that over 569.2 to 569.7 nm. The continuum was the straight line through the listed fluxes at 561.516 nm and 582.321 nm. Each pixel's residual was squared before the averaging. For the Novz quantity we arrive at 1.2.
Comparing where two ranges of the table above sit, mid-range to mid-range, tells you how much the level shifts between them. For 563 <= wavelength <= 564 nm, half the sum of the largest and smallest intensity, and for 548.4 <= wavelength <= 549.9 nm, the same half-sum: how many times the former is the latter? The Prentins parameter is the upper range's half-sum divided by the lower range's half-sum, 1.063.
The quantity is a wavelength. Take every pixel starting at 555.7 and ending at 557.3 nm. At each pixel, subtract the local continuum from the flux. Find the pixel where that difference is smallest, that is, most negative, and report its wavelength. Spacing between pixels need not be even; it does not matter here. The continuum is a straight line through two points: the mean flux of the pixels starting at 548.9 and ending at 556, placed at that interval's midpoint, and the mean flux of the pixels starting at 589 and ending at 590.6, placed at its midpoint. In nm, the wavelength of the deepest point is 556.112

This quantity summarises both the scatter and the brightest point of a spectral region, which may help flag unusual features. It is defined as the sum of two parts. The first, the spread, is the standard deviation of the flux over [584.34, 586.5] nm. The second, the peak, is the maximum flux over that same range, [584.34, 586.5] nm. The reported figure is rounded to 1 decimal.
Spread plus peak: 18.7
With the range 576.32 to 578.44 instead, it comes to 19.5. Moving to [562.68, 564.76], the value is 19.1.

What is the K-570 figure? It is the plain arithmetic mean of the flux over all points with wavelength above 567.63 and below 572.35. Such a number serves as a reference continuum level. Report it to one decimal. 17.0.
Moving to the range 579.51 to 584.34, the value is 17.0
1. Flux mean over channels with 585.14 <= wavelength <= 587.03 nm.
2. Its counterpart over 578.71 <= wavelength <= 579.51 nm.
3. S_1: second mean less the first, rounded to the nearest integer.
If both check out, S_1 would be 0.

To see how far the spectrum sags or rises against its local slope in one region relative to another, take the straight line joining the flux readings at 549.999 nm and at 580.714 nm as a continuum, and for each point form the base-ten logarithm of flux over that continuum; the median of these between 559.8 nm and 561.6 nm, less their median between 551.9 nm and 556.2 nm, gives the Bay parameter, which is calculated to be -0.035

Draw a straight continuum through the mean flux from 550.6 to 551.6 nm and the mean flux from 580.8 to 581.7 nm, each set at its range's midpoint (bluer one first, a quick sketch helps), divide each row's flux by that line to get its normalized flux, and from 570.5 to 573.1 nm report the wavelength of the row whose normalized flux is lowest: 570.903 nm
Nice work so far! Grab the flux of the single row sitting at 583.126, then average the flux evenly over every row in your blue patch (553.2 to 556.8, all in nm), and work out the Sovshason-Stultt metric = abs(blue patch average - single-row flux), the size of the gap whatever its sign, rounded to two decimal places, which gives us 0.01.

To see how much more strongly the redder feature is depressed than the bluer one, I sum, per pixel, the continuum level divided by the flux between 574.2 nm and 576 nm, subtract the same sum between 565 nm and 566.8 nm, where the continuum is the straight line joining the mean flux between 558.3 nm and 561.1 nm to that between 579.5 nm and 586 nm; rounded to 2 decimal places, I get 0.59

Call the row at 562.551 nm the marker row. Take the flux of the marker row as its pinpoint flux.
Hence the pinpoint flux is 16.1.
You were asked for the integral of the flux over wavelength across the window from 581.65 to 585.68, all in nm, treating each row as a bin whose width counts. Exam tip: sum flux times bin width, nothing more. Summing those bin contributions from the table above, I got 67.9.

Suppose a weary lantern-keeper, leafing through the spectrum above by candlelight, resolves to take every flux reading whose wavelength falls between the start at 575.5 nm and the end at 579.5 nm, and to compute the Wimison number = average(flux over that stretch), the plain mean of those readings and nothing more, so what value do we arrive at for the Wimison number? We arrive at 17.0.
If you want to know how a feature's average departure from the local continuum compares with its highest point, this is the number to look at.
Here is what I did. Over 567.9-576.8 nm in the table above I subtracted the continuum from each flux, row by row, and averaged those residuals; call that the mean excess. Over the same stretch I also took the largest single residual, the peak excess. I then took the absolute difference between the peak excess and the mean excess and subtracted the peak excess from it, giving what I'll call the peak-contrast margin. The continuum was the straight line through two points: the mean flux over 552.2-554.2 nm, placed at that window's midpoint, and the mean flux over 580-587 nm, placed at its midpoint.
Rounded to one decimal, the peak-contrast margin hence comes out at 0.1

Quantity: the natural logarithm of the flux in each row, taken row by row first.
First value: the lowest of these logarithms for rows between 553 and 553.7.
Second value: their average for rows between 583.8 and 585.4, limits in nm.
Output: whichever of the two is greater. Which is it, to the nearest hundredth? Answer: 2.84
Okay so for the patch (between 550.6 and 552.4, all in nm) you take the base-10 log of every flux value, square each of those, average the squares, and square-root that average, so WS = 1.24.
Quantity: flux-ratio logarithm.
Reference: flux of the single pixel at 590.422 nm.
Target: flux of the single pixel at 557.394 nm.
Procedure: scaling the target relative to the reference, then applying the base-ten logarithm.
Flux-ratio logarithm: -0.09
